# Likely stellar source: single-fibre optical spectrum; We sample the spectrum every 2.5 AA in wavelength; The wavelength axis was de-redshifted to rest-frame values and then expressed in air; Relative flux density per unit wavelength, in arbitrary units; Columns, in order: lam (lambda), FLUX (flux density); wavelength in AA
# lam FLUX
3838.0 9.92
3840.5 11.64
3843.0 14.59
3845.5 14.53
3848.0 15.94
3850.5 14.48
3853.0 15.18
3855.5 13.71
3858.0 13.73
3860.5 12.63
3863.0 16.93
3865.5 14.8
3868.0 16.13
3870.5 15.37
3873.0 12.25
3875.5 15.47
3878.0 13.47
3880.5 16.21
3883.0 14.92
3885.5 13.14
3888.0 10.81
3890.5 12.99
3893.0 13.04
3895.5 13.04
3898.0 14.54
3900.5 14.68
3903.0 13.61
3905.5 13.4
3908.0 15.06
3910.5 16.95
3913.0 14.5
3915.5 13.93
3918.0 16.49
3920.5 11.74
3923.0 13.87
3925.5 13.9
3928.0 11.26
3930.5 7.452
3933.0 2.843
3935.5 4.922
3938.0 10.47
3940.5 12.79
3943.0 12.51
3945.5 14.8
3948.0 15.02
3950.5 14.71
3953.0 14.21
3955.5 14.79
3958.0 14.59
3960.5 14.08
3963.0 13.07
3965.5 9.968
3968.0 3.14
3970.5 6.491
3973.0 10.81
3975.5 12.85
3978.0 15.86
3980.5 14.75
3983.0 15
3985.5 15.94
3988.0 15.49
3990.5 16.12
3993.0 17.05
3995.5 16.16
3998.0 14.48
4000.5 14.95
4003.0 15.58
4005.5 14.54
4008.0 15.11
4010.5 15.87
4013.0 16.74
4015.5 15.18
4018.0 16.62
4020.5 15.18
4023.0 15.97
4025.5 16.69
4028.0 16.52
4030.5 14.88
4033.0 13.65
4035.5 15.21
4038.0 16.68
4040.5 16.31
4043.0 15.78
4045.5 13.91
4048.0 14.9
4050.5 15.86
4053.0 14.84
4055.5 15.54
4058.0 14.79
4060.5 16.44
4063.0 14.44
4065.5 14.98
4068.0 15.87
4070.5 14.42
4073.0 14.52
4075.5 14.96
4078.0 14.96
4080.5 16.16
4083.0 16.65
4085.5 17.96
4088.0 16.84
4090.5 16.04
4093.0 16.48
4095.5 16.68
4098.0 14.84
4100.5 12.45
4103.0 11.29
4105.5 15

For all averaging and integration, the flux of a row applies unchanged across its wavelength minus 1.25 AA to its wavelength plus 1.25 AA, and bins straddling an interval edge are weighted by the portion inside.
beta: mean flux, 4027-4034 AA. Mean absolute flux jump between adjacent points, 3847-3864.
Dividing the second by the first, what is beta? 0.10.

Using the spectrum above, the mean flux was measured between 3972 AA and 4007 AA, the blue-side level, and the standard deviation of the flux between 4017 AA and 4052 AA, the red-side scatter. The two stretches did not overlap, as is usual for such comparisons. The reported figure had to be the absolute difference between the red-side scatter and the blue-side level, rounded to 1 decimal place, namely 14.0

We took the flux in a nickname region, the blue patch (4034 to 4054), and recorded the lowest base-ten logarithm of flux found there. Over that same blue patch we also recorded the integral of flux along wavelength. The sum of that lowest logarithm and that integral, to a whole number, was 310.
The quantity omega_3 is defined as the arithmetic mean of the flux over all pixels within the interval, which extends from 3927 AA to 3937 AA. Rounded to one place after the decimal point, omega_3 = 6.6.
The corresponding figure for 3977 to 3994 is 15.7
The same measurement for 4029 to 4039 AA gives 15.1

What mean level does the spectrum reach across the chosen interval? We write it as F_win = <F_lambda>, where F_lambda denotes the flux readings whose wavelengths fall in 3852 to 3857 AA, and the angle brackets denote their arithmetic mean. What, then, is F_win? 14.4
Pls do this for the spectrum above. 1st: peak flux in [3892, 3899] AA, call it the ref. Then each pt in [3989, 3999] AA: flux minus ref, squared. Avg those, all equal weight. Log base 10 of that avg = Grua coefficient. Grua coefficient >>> 0.46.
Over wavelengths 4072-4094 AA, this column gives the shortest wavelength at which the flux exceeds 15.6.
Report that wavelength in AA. 4080.5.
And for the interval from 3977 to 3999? 3978.0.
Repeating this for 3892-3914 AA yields 3910.5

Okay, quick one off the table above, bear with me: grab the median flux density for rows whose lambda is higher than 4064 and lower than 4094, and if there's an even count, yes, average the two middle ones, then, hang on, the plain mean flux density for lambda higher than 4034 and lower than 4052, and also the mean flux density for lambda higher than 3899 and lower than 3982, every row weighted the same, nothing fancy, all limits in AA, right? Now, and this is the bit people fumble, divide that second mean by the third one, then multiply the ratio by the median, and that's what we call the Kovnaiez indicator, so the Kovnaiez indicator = 20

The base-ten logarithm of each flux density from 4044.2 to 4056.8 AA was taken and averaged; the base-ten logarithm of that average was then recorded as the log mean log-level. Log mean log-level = 0.0704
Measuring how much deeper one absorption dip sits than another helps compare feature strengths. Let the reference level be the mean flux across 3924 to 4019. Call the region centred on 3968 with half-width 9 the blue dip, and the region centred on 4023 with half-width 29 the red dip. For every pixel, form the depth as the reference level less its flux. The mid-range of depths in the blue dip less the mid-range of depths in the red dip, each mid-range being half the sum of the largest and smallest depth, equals 7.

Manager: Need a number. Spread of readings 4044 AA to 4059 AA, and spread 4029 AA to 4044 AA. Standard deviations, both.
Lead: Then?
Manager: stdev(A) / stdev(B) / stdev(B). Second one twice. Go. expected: 0.6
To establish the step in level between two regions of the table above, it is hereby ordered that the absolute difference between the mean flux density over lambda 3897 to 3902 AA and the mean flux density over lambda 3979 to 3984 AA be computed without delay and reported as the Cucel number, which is 0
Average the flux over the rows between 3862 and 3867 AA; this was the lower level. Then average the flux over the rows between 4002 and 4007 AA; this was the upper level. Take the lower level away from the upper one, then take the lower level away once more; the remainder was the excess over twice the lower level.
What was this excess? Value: -17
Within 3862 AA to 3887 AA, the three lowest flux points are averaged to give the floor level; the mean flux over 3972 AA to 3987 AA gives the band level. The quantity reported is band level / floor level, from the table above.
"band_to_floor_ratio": 1.1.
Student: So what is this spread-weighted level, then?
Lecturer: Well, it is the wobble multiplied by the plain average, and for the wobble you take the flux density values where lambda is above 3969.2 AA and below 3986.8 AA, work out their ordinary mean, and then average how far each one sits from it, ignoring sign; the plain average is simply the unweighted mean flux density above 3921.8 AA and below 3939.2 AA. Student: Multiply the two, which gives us 24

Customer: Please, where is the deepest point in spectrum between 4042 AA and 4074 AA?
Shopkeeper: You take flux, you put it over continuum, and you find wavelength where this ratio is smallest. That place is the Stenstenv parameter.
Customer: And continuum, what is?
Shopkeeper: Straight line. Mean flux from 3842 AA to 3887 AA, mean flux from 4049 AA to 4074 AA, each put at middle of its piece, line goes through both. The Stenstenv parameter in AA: 4045.5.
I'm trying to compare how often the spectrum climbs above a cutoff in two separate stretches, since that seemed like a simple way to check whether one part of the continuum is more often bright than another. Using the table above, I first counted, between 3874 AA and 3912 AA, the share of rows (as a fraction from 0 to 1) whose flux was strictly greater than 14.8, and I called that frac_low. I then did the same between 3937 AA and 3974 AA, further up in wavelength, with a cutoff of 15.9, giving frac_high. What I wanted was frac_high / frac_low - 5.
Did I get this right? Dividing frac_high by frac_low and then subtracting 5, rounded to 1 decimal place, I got -5.0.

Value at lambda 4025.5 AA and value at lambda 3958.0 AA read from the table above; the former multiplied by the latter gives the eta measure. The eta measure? 244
